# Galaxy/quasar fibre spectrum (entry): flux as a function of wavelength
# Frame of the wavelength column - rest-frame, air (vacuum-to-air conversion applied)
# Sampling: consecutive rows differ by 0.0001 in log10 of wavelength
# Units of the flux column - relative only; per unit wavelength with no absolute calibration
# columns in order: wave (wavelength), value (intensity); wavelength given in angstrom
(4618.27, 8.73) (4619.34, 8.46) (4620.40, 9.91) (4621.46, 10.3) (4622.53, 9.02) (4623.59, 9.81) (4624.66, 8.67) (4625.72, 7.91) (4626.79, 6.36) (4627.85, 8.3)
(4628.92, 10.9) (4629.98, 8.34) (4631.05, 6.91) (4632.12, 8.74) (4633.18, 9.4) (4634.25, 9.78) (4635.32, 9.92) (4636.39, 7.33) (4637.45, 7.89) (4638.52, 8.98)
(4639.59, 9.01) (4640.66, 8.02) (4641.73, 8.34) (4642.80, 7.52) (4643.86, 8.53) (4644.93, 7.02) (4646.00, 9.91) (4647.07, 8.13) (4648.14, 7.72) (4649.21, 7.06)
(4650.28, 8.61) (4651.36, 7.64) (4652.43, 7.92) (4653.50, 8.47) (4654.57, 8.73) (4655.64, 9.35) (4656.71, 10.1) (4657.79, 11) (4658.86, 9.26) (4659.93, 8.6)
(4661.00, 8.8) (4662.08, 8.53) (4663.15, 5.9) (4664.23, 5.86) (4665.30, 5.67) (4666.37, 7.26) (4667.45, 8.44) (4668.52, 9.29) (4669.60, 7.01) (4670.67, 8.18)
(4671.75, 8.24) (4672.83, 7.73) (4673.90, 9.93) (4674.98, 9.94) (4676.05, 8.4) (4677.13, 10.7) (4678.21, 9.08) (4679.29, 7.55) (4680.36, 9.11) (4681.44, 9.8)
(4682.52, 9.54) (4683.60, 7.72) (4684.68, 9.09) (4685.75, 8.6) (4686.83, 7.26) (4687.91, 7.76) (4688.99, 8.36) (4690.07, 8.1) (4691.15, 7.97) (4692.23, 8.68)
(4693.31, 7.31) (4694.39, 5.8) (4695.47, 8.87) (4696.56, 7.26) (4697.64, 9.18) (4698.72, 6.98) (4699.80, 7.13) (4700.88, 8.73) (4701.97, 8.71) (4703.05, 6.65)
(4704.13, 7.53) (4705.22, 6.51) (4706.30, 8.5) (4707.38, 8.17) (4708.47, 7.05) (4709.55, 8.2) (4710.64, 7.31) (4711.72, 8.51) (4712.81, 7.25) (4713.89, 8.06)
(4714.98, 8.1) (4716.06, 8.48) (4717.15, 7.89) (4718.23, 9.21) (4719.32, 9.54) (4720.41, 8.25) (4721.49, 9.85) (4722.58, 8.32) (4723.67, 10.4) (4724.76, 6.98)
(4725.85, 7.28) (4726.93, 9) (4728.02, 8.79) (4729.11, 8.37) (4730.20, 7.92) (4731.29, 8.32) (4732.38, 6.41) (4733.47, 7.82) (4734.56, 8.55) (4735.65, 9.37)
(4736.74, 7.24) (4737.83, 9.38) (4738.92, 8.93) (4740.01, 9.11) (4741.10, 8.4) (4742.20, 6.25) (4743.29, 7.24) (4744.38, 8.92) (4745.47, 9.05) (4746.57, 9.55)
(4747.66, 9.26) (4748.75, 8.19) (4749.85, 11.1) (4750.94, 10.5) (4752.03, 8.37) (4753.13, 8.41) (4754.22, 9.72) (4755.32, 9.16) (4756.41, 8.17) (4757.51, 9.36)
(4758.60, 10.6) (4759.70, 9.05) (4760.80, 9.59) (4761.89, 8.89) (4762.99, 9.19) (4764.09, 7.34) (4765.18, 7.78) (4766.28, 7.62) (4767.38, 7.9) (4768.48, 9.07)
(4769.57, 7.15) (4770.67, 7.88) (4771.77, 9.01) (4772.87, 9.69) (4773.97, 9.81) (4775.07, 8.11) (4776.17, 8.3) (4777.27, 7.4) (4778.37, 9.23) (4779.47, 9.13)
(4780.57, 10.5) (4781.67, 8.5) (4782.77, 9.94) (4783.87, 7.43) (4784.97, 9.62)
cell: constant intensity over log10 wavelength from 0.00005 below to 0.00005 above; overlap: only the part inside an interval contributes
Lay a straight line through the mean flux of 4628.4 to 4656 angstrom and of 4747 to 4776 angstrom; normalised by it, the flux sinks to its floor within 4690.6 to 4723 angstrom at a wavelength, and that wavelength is 4694.39 angstrom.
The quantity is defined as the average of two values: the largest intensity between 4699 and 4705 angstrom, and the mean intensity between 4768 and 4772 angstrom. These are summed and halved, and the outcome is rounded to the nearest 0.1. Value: 8.5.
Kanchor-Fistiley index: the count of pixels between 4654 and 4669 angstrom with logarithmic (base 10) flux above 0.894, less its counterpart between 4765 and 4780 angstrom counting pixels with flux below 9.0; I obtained 2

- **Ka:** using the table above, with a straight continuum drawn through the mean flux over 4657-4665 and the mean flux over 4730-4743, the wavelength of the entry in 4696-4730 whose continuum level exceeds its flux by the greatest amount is 4705.22 angstrom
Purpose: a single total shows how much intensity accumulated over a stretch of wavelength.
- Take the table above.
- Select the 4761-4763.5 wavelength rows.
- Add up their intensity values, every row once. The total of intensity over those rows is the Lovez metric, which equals 18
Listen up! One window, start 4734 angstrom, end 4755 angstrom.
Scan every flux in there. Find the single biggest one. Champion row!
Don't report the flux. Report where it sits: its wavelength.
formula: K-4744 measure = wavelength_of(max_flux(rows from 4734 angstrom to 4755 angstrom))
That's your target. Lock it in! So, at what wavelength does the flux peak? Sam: 4749.85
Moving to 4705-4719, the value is 4718.23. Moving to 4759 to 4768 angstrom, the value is 4760.80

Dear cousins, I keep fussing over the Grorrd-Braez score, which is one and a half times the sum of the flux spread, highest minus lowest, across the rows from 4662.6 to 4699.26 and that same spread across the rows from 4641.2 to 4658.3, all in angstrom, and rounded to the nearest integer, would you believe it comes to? 14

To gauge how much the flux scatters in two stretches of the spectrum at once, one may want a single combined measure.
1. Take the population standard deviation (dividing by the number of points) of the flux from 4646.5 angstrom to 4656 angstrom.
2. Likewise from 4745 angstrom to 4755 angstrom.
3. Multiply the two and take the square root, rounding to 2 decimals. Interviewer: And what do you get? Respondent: 0.78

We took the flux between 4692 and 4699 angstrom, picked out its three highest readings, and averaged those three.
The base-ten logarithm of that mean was 0.95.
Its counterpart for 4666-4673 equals 0.94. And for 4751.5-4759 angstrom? 1.00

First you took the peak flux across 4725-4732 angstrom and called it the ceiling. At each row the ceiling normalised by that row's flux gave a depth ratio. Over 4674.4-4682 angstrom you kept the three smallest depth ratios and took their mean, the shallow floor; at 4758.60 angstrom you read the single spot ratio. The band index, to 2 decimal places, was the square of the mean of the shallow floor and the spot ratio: 0.75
